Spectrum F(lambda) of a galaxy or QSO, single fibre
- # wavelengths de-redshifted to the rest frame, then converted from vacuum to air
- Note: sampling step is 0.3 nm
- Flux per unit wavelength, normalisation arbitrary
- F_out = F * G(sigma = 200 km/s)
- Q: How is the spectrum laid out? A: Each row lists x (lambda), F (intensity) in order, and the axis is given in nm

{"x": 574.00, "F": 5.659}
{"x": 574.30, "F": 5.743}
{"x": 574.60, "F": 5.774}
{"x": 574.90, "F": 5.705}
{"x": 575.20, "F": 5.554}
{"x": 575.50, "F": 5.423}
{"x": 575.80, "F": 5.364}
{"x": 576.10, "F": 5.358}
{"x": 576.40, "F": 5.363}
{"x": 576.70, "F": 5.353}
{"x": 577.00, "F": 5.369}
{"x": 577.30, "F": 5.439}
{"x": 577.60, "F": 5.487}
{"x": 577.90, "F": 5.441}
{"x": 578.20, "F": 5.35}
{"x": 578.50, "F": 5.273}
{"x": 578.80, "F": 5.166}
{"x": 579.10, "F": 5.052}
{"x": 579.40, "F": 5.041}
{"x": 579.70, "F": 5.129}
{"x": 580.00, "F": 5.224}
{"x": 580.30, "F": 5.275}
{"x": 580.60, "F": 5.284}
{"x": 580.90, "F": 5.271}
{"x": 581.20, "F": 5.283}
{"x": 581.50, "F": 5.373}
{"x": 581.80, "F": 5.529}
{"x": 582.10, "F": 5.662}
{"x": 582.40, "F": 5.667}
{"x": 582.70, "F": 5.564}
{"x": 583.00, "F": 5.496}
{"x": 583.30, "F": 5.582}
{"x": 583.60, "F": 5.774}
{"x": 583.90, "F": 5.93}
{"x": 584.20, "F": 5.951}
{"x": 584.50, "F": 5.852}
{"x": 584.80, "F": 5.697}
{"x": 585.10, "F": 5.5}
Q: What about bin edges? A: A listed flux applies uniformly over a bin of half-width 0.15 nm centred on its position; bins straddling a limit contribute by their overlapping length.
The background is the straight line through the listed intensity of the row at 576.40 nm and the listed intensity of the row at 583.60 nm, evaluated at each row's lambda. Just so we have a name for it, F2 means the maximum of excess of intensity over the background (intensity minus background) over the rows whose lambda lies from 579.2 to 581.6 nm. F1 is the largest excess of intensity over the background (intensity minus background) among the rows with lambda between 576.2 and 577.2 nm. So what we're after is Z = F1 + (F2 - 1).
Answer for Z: -1.28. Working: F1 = 0.00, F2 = -0.28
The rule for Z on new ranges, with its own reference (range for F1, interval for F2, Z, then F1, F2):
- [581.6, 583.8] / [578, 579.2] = -1.12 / 0.00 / -0.12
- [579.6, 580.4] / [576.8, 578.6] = -1.26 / -0.31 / 0.06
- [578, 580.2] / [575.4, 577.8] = -1.00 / -0.12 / 0.11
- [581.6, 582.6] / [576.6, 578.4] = -0.97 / -0.03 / 0.06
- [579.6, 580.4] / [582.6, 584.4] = -1.17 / -0.31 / 0.14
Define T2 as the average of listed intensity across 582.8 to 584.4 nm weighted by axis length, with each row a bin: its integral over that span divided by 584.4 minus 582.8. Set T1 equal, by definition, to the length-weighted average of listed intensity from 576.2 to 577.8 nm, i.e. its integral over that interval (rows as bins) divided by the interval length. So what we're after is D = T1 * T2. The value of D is 31.0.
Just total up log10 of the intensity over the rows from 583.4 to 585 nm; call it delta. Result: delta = 3.83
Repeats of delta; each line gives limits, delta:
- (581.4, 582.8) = 3.72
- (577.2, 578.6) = 3.66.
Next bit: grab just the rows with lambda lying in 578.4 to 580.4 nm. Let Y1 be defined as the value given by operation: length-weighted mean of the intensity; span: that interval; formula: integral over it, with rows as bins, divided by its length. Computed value 5.16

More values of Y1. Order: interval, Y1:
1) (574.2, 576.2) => 5.56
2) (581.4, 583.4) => 5.56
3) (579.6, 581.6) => 5.26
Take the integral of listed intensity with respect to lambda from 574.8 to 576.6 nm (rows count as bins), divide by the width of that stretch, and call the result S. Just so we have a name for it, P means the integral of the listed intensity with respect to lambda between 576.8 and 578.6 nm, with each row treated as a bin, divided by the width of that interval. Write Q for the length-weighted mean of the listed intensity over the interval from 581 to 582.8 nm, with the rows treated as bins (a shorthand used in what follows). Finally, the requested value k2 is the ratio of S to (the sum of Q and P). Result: 0.50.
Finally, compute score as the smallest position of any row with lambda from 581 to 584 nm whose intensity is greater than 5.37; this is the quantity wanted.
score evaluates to 581.50 nm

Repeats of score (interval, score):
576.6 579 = 577.30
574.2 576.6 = 574.30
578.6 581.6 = 581.50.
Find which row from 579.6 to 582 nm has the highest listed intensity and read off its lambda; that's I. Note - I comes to 581.80 nm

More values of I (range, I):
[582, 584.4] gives 584.20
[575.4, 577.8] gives 577.60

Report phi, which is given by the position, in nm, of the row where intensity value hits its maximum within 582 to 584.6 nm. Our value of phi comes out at 584.20 nm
